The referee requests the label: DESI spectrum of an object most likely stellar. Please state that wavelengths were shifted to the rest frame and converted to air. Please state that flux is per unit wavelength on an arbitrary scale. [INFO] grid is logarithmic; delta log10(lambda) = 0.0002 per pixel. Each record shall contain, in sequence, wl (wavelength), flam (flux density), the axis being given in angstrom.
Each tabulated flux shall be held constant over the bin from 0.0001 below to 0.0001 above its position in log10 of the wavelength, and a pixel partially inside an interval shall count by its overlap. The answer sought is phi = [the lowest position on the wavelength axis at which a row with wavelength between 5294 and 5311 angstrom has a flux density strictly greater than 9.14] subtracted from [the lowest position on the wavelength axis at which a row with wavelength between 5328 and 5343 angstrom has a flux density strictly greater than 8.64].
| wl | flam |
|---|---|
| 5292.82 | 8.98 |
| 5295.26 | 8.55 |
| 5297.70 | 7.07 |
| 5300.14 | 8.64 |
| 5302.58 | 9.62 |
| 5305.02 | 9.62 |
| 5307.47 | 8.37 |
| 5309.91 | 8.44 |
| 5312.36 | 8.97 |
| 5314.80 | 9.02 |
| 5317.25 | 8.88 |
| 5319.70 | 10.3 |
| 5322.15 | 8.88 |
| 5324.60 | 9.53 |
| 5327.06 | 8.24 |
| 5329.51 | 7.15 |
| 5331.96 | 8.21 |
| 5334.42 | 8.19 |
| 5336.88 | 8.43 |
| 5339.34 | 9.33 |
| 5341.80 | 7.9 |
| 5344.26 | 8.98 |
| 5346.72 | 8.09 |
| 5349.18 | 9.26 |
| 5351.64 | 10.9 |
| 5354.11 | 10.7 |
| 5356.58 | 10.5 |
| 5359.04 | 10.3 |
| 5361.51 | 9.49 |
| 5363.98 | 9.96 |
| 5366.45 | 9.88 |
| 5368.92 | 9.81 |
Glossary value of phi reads 36.8 angstrom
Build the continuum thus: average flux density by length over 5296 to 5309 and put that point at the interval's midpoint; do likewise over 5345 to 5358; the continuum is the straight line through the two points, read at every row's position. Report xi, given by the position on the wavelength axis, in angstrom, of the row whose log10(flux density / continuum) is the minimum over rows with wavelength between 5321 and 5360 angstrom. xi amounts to 5329.51 angstrom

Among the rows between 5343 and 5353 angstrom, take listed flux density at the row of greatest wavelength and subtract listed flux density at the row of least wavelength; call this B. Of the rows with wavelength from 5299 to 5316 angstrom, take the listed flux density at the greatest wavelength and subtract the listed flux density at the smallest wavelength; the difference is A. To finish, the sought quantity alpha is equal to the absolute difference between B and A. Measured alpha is 1.5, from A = 0.38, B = 1.92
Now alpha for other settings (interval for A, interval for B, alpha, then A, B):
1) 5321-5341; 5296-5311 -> 0.9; 0.45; 1.37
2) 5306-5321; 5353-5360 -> 2.3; 1.93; -0.40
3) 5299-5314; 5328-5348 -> 0.6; 0.33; 0.94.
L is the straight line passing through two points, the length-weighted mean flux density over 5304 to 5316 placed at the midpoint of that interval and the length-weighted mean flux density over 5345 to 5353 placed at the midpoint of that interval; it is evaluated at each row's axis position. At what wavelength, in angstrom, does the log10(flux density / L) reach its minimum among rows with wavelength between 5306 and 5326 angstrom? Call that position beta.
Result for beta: 5307.47 angstrom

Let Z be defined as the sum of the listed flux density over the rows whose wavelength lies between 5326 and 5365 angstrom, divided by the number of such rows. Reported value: 9.1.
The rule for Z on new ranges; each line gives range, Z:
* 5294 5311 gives 8.6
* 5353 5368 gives 10.1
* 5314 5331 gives 8.9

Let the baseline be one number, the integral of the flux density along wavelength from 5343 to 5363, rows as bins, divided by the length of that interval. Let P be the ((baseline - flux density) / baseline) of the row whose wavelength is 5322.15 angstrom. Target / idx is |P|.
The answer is 0.09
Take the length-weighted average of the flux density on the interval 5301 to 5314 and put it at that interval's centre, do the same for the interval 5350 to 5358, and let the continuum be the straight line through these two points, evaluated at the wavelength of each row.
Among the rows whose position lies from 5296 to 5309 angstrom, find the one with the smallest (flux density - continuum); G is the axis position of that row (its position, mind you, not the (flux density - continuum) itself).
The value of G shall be 5297.70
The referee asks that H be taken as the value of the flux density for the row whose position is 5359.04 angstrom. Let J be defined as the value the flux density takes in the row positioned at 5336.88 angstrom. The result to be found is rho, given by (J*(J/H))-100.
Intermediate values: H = 10.3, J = 8.43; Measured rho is -93.1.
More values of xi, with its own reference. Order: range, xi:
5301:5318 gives 5307.47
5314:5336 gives 5329.51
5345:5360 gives 5346.72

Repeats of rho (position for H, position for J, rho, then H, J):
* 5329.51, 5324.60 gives -87.3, 7.15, 9.53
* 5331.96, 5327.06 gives -91.7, 8.21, 8.24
